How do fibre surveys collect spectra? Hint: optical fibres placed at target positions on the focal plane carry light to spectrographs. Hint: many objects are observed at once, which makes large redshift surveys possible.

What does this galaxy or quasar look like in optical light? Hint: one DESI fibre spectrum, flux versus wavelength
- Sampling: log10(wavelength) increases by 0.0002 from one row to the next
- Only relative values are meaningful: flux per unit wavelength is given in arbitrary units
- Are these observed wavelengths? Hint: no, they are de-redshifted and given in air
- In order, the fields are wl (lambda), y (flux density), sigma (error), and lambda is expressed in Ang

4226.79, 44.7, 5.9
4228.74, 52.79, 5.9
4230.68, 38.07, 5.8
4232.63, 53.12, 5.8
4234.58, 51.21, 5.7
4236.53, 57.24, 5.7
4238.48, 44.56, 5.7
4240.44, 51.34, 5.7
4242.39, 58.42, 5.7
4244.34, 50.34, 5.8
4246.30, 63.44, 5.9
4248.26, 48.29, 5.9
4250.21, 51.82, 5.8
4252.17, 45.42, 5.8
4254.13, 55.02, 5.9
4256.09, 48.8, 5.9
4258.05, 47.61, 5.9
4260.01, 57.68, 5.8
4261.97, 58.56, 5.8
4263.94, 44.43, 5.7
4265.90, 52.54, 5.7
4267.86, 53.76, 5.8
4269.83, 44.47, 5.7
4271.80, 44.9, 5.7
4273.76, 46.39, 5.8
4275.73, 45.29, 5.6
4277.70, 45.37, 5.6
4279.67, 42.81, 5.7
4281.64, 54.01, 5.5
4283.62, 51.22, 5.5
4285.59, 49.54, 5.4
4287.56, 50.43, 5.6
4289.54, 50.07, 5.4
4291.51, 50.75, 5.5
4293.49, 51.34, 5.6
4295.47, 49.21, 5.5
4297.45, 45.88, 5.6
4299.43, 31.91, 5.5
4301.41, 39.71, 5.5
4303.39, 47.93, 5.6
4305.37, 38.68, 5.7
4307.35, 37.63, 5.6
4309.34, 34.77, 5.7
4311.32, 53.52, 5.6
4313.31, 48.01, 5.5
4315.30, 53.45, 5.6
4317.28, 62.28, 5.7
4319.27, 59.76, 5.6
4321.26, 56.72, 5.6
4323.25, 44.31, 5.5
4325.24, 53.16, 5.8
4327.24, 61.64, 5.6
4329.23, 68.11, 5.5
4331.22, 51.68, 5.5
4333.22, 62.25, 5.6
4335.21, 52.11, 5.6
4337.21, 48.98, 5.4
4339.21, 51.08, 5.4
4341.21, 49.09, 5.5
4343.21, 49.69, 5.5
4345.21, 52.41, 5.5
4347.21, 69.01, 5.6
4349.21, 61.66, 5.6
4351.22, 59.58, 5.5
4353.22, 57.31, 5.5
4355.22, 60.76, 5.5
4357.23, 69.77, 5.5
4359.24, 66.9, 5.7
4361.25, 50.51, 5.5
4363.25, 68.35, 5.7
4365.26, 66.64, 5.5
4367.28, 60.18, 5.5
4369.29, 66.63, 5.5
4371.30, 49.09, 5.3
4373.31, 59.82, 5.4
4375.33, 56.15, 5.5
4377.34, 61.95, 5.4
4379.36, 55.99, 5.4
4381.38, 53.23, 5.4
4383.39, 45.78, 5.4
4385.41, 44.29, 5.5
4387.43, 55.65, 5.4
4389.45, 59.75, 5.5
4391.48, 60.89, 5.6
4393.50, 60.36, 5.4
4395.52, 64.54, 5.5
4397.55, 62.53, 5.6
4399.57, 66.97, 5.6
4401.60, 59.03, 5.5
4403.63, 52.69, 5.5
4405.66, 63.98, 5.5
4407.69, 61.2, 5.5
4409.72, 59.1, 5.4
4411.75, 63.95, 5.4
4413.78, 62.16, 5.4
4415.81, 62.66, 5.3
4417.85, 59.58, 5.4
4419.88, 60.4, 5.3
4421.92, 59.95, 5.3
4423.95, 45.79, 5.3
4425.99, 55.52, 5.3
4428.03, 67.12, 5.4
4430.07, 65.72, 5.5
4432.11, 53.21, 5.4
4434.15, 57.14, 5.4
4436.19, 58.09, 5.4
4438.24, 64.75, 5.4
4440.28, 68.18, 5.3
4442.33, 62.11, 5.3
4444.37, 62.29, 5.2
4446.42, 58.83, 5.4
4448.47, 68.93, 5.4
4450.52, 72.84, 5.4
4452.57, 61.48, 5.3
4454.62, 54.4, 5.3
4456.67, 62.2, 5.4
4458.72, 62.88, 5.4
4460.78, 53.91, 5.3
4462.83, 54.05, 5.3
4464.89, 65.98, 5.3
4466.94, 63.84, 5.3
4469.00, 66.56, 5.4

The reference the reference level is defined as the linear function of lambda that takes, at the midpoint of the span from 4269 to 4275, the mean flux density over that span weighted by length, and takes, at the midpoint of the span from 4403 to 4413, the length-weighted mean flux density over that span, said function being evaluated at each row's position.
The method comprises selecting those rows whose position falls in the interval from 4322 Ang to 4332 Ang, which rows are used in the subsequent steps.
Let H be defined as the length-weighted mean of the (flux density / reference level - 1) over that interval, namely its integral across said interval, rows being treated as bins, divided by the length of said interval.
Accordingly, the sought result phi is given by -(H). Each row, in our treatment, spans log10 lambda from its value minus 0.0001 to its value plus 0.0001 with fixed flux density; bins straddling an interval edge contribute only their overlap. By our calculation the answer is -0.09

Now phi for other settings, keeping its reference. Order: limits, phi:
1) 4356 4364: -0.15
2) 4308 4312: 0.14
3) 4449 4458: 0.04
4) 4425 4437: 0.06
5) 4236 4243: -0.26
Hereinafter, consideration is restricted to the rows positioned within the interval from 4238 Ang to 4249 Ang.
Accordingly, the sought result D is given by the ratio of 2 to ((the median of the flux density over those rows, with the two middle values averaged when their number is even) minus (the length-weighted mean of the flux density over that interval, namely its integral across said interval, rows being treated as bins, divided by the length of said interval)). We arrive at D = -1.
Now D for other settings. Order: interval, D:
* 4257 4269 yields 2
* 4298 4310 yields -3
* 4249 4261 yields -3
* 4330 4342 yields -1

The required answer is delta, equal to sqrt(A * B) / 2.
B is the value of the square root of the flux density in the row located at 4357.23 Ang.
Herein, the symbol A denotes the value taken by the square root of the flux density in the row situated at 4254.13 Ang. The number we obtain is 3.94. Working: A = 7.4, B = 8.35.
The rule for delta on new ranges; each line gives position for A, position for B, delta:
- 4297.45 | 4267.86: 3.52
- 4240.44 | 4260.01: 3.69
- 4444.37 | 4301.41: 3.53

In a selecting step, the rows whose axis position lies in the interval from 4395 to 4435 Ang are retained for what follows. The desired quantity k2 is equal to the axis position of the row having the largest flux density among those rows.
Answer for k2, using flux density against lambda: 4428.03 Ang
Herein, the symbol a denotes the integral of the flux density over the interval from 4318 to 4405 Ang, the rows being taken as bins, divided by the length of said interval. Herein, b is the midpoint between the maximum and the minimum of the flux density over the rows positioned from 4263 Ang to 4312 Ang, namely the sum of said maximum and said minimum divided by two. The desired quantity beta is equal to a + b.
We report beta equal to 101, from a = 58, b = 43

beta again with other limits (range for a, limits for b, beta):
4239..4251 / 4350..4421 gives 111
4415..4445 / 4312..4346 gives 116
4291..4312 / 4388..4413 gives 103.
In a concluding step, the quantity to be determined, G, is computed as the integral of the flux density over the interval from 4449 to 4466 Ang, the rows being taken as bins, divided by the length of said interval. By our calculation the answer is 61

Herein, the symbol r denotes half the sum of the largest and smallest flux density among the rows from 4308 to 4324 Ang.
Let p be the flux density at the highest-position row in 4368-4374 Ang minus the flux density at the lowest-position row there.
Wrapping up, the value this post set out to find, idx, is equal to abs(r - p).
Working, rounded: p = -7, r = 49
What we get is 55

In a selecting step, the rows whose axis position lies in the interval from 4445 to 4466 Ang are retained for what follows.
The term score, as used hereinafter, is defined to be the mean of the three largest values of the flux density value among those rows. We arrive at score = 69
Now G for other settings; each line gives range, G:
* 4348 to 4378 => 61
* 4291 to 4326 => 48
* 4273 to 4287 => 48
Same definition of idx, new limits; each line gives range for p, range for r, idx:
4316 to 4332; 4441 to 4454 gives 76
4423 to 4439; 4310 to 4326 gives 34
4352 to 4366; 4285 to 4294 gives 41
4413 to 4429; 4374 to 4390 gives 48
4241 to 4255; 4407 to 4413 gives 65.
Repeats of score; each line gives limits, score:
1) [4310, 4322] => 60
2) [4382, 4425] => 65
